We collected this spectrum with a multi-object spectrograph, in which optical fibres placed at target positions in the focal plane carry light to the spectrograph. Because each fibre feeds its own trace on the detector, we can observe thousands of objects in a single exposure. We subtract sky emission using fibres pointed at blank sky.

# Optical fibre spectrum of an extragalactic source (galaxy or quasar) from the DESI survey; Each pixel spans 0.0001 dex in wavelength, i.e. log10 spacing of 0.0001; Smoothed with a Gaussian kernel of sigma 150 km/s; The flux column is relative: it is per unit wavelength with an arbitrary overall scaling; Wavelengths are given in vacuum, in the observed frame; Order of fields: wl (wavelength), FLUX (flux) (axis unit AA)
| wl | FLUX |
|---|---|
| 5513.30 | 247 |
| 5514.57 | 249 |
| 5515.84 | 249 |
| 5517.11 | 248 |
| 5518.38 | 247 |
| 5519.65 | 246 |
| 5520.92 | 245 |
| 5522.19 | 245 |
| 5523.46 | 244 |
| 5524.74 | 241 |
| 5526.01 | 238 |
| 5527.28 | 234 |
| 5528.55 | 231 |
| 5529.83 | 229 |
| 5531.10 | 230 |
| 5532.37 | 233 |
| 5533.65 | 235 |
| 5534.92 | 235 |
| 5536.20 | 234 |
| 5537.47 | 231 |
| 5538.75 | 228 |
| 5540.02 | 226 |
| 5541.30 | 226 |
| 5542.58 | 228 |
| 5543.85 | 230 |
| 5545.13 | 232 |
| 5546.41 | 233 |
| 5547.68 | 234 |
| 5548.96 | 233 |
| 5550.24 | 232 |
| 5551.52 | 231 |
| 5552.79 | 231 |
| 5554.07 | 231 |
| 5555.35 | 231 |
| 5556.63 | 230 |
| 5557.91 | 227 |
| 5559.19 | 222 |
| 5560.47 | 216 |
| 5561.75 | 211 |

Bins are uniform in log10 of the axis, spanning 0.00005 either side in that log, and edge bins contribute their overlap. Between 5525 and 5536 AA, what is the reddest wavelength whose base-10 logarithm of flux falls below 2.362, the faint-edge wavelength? 5531.10 AA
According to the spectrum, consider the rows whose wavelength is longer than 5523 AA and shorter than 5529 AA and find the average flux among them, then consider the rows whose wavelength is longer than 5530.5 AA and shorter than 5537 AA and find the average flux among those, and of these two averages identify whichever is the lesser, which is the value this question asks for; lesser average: 233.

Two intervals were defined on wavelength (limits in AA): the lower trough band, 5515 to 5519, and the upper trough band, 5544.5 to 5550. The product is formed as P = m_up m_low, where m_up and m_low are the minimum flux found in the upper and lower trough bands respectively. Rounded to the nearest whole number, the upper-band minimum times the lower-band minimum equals 57304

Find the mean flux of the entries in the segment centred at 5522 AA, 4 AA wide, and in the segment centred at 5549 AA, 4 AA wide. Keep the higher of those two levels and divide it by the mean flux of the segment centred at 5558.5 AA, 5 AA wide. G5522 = 1.09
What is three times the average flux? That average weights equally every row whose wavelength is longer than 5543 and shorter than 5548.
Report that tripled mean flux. 697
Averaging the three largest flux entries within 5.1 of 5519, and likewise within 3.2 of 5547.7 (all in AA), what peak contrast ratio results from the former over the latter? 1.07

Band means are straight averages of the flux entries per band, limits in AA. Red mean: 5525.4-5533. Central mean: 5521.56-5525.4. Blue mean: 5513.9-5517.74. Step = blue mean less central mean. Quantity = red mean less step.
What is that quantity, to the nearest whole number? 227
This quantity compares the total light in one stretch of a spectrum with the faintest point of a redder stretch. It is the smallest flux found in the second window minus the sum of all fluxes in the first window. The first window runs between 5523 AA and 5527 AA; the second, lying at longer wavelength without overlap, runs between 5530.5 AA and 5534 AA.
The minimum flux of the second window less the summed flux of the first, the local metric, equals -493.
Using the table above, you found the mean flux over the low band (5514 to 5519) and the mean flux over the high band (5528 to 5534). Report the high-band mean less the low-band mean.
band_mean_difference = -17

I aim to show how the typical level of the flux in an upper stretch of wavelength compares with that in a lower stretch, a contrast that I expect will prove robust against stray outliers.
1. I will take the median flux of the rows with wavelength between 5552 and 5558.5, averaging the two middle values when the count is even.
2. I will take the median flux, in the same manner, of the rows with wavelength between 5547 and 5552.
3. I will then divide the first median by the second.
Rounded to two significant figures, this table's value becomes 0.99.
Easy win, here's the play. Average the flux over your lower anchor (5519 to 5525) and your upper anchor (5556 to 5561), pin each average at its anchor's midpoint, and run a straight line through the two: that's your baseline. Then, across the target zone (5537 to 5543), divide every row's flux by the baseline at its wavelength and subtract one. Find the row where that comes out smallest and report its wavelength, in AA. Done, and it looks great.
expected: 5540.02 AA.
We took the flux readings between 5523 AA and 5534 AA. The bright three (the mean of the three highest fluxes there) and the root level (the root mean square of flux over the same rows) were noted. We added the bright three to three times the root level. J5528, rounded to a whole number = 946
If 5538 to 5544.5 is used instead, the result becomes 911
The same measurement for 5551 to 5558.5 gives 922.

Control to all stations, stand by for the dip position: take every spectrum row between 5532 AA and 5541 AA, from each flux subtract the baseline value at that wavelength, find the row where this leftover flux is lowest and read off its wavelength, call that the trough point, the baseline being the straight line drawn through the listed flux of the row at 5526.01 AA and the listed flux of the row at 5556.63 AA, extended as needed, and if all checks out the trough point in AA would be 5540.02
